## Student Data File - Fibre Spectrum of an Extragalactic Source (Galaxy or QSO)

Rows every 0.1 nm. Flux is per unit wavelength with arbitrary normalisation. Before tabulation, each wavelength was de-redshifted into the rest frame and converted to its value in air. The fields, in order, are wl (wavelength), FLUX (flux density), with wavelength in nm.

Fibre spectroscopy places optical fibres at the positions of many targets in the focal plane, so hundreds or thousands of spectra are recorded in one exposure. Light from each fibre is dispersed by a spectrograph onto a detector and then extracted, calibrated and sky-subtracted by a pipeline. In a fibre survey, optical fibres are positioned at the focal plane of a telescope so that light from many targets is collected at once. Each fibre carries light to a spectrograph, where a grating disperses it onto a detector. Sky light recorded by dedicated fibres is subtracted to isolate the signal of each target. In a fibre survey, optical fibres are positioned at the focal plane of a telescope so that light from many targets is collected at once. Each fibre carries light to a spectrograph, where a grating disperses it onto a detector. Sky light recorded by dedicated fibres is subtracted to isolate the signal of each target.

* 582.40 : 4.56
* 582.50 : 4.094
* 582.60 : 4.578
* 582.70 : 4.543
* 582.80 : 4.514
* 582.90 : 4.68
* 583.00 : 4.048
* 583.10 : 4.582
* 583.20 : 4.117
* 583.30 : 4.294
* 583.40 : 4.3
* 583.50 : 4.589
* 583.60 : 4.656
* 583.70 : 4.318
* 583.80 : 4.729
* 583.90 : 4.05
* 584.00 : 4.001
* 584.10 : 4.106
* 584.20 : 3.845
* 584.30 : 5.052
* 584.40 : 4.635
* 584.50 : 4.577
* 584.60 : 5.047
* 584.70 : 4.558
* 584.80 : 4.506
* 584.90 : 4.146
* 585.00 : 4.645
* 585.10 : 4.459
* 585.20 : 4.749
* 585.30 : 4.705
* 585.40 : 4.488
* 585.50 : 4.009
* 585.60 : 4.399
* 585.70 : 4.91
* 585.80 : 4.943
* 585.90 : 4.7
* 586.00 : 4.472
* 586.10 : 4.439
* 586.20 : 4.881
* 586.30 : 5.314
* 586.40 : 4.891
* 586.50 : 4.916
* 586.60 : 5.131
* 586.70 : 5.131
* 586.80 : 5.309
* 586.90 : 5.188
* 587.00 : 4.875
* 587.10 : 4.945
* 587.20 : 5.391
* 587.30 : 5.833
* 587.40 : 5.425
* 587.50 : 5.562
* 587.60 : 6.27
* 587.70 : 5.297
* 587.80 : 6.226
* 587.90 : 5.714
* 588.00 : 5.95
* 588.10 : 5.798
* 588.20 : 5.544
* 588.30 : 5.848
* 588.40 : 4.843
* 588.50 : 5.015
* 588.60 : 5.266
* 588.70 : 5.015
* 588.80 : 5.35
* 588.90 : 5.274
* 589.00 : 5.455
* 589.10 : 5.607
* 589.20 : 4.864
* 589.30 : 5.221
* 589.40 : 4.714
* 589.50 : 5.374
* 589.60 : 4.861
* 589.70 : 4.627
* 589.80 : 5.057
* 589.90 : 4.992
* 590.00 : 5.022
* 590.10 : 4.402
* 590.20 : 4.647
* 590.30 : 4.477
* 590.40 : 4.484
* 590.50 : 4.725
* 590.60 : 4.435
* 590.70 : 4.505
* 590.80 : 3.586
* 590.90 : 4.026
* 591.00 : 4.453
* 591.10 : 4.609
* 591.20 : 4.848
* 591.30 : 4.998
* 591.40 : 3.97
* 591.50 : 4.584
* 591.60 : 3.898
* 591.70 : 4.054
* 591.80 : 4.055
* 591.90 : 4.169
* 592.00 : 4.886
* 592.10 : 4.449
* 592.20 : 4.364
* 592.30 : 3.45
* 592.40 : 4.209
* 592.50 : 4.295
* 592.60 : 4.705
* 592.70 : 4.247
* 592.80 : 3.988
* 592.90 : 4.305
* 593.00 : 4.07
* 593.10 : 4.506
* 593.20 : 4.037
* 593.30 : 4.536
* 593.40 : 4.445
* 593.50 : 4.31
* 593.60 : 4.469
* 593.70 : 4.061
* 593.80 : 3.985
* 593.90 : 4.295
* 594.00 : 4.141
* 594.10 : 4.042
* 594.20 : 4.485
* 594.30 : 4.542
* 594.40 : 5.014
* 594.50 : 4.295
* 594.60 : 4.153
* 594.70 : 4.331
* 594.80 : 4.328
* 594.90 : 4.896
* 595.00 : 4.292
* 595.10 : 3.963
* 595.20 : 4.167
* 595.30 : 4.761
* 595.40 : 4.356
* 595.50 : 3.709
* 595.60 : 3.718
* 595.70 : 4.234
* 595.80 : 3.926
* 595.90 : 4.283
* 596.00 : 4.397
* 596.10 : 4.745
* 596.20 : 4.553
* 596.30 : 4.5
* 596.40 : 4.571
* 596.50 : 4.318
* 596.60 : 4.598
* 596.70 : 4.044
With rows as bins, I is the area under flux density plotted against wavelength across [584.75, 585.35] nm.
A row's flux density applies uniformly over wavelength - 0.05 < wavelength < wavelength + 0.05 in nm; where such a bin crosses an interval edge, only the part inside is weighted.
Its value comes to 2.72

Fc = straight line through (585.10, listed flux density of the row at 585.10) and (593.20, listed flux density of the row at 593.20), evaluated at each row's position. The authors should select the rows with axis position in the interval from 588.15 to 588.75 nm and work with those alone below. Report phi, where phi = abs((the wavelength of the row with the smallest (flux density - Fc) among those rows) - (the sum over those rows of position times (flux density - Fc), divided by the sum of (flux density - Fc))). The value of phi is 0.02 nm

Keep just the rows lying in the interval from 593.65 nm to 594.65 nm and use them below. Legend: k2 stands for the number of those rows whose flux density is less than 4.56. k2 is 9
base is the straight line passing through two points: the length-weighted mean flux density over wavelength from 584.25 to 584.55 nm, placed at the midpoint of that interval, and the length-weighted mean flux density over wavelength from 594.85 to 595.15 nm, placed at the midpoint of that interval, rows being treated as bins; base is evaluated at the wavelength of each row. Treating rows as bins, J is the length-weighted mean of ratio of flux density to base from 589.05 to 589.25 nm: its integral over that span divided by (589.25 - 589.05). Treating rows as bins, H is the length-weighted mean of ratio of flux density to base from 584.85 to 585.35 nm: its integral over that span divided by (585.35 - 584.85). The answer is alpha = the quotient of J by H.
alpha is 1.19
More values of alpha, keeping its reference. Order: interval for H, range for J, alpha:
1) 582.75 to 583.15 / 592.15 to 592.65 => 1.01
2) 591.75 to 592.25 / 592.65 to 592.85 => 0.94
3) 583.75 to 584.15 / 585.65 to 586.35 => 1.16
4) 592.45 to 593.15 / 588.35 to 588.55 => 1.11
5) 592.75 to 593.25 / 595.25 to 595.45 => 1.11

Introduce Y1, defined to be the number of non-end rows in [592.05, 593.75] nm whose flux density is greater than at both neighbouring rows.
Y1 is 5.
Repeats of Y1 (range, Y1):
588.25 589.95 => 6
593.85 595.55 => 4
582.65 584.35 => 5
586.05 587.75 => 4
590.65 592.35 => 3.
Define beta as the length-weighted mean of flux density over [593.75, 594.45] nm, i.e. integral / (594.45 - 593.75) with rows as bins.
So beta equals 4.36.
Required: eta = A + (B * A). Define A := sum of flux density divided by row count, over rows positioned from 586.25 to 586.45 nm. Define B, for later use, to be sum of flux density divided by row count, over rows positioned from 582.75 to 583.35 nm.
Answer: 27.4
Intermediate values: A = 5.1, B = 4.4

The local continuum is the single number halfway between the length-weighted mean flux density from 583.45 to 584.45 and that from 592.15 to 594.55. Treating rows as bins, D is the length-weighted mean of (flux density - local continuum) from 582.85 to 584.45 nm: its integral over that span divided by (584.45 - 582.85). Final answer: 0.03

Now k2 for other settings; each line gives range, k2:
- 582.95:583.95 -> 6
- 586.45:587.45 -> 0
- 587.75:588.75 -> 0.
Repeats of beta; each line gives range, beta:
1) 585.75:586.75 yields 4.88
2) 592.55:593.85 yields 4.28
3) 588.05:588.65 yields 5.39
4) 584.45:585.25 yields 4.59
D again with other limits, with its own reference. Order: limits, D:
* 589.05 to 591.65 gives 0.31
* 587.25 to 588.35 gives 1.43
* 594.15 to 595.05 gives 0.14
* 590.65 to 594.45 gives -0.04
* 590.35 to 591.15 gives 0.01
